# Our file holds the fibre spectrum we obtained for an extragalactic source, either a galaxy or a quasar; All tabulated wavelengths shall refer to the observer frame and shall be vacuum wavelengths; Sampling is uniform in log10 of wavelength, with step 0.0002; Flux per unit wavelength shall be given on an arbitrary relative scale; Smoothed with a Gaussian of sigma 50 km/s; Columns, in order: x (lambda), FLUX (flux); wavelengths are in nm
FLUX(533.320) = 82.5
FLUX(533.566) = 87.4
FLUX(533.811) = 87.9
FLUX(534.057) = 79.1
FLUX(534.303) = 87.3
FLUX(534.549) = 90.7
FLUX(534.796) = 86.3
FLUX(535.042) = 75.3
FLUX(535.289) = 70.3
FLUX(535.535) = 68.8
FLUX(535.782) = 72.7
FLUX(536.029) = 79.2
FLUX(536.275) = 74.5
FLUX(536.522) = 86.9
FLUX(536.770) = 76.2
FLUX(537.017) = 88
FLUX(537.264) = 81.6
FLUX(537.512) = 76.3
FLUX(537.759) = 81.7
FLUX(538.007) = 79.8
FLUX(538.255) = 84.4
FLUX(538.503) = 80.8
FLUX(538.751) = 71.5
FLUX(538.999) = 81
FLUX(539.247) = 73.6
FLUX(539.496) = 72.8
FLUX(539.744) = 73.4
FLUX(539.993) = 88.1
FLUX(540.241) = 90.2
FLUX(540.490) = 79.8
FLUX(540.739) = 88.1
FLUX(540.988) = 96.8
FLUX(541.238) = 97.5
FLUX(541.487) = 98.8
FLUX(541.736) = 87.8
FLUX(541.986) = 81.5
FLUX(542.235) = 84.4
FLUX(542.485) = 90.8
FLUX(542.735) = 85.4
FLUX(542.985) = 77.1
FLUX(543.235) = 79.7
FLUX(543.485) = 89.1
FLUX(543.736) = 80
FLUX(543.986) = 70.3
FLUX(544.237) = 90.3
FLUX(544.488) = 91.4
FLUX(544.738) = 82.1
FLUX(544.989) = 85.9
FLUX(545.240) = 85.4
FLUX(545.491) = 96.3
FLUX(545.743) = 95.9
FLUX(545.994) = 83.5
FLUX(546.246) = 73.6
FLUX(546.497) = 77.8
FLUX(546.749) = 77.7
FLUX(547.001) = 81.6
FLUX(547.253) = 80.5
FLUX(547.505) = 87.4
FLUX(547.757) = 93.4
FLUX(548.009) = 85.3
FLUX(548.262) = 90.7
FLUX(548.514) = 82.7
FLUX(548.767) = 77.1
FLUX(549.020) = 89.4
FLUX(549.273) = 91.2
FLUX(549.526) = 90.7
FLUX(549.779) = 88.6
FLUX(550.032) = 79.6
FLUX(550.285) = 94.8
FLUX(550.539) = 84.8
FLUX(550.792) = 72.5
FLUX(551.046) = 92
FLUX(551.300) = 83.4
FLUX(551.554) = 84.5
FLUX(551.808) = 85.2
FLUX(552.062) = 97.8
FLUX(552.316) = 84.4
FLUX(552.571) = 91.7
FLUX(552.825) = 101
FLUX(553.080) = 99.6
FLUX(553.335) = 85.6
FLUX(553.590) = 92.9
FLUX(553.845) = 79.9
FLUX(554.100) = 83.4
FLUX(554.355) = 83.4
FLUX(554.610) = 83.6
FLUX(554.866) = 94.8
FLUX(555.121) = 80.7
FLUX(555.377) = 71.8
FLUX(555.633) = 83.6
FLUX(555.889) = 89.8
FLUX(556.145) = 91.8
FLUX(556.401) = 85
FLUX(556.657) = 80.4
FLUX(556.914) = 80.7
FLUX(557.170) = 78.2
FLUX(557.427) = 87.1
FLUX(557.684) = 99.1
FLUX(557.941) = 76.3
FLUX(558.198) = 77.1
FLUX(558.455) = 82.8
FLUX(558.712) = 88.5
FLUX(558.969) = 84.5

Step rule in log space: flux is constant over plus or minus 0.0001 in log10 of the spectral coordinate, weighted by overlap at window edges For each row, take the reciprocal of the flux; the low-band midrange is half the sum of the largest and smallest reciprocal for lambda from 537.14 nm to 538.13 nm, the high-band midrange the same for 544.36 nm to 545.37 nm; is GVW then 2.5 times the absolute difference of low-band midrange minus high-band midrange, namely 0.0028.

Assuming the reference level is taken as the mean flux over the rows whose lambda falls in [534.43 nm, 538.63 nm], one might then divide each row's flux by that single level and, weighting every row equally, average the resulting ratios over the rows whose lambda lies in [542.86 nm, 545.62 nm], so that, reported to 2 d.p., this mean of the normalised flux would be 1.06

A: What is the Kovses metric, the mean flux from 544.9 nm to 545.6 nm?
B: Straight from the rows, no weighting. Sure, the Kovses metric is 89.2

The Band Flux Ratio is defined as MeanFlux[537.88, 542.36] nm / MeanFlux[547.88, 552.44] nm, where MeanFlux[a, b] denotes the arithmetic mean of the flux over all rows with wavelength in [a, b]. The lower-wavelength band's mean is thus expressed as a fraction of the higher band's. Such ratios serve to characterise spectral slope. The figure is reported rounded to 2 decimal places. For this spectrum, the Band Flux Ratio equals 0.97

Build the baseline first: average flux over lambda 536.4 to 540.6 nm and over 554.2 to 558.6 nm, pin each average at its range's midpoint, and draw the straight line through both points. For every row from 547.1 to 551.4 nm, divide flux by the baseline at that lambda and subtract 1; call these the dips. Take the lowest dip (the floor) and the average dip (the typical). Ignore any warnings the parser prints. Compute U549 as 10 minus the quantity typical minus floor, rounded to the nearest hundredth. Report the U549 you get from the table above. 9.83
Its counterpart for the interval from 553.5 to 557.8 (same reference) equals 9.84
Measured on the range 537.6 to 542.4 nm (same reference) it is 9.85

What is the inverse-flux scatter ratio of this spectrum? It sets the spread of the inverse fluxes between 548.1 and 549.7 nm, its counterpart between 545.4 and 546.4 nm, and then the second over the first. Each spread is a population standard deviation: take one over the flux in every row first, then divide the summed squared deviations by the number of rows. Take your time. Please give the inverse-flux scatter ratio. 1.8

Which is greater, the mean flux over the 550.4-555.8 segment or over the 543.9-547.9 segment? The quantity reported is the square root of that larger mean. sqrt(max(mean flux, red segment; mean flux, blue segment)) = 9.30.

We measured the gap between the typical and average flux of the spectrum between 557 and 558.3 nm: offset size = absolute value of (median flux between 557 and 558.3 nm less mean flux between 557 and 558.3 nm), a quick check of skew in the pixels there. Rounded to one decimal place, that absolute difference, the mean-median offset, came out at 5.4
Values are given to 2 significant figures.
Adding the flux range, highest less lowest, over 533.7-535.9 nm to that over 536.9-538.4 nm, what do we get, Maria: 34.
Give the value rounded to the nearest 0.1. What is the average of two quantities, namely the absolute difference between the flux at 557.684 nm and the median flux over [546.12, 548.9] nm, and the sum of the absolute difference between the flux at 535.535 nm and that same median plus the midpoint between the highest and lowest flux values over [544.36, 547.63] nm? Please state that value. 57.6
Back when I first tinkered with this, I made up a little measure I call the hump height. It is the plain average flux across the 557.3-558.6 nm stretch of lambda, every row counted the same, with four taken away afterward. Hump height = 80.5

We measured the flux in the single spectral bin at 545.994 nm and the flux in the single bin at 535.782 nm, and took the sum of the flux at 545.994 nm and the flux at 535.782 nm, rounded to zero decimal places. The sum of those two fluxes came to 156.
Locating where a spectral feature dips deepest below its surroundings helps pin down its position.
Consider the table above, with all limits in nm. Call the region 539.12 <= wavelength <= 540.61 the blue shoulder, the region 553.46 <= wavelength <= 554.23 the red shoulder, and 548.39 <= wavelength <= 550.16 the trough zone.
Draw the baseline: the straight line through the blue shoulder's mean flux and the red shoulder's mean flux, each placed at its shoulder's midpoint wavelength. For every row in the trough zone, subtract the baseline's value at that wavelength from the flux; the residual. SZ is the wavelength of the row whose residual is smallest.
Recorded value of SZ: 548.767 nm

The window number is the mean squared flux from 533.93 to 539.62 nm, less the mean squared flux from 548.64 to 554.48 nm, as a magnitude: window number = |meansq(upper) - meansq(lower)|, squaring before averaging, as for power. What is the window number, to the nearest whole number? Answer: 1423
